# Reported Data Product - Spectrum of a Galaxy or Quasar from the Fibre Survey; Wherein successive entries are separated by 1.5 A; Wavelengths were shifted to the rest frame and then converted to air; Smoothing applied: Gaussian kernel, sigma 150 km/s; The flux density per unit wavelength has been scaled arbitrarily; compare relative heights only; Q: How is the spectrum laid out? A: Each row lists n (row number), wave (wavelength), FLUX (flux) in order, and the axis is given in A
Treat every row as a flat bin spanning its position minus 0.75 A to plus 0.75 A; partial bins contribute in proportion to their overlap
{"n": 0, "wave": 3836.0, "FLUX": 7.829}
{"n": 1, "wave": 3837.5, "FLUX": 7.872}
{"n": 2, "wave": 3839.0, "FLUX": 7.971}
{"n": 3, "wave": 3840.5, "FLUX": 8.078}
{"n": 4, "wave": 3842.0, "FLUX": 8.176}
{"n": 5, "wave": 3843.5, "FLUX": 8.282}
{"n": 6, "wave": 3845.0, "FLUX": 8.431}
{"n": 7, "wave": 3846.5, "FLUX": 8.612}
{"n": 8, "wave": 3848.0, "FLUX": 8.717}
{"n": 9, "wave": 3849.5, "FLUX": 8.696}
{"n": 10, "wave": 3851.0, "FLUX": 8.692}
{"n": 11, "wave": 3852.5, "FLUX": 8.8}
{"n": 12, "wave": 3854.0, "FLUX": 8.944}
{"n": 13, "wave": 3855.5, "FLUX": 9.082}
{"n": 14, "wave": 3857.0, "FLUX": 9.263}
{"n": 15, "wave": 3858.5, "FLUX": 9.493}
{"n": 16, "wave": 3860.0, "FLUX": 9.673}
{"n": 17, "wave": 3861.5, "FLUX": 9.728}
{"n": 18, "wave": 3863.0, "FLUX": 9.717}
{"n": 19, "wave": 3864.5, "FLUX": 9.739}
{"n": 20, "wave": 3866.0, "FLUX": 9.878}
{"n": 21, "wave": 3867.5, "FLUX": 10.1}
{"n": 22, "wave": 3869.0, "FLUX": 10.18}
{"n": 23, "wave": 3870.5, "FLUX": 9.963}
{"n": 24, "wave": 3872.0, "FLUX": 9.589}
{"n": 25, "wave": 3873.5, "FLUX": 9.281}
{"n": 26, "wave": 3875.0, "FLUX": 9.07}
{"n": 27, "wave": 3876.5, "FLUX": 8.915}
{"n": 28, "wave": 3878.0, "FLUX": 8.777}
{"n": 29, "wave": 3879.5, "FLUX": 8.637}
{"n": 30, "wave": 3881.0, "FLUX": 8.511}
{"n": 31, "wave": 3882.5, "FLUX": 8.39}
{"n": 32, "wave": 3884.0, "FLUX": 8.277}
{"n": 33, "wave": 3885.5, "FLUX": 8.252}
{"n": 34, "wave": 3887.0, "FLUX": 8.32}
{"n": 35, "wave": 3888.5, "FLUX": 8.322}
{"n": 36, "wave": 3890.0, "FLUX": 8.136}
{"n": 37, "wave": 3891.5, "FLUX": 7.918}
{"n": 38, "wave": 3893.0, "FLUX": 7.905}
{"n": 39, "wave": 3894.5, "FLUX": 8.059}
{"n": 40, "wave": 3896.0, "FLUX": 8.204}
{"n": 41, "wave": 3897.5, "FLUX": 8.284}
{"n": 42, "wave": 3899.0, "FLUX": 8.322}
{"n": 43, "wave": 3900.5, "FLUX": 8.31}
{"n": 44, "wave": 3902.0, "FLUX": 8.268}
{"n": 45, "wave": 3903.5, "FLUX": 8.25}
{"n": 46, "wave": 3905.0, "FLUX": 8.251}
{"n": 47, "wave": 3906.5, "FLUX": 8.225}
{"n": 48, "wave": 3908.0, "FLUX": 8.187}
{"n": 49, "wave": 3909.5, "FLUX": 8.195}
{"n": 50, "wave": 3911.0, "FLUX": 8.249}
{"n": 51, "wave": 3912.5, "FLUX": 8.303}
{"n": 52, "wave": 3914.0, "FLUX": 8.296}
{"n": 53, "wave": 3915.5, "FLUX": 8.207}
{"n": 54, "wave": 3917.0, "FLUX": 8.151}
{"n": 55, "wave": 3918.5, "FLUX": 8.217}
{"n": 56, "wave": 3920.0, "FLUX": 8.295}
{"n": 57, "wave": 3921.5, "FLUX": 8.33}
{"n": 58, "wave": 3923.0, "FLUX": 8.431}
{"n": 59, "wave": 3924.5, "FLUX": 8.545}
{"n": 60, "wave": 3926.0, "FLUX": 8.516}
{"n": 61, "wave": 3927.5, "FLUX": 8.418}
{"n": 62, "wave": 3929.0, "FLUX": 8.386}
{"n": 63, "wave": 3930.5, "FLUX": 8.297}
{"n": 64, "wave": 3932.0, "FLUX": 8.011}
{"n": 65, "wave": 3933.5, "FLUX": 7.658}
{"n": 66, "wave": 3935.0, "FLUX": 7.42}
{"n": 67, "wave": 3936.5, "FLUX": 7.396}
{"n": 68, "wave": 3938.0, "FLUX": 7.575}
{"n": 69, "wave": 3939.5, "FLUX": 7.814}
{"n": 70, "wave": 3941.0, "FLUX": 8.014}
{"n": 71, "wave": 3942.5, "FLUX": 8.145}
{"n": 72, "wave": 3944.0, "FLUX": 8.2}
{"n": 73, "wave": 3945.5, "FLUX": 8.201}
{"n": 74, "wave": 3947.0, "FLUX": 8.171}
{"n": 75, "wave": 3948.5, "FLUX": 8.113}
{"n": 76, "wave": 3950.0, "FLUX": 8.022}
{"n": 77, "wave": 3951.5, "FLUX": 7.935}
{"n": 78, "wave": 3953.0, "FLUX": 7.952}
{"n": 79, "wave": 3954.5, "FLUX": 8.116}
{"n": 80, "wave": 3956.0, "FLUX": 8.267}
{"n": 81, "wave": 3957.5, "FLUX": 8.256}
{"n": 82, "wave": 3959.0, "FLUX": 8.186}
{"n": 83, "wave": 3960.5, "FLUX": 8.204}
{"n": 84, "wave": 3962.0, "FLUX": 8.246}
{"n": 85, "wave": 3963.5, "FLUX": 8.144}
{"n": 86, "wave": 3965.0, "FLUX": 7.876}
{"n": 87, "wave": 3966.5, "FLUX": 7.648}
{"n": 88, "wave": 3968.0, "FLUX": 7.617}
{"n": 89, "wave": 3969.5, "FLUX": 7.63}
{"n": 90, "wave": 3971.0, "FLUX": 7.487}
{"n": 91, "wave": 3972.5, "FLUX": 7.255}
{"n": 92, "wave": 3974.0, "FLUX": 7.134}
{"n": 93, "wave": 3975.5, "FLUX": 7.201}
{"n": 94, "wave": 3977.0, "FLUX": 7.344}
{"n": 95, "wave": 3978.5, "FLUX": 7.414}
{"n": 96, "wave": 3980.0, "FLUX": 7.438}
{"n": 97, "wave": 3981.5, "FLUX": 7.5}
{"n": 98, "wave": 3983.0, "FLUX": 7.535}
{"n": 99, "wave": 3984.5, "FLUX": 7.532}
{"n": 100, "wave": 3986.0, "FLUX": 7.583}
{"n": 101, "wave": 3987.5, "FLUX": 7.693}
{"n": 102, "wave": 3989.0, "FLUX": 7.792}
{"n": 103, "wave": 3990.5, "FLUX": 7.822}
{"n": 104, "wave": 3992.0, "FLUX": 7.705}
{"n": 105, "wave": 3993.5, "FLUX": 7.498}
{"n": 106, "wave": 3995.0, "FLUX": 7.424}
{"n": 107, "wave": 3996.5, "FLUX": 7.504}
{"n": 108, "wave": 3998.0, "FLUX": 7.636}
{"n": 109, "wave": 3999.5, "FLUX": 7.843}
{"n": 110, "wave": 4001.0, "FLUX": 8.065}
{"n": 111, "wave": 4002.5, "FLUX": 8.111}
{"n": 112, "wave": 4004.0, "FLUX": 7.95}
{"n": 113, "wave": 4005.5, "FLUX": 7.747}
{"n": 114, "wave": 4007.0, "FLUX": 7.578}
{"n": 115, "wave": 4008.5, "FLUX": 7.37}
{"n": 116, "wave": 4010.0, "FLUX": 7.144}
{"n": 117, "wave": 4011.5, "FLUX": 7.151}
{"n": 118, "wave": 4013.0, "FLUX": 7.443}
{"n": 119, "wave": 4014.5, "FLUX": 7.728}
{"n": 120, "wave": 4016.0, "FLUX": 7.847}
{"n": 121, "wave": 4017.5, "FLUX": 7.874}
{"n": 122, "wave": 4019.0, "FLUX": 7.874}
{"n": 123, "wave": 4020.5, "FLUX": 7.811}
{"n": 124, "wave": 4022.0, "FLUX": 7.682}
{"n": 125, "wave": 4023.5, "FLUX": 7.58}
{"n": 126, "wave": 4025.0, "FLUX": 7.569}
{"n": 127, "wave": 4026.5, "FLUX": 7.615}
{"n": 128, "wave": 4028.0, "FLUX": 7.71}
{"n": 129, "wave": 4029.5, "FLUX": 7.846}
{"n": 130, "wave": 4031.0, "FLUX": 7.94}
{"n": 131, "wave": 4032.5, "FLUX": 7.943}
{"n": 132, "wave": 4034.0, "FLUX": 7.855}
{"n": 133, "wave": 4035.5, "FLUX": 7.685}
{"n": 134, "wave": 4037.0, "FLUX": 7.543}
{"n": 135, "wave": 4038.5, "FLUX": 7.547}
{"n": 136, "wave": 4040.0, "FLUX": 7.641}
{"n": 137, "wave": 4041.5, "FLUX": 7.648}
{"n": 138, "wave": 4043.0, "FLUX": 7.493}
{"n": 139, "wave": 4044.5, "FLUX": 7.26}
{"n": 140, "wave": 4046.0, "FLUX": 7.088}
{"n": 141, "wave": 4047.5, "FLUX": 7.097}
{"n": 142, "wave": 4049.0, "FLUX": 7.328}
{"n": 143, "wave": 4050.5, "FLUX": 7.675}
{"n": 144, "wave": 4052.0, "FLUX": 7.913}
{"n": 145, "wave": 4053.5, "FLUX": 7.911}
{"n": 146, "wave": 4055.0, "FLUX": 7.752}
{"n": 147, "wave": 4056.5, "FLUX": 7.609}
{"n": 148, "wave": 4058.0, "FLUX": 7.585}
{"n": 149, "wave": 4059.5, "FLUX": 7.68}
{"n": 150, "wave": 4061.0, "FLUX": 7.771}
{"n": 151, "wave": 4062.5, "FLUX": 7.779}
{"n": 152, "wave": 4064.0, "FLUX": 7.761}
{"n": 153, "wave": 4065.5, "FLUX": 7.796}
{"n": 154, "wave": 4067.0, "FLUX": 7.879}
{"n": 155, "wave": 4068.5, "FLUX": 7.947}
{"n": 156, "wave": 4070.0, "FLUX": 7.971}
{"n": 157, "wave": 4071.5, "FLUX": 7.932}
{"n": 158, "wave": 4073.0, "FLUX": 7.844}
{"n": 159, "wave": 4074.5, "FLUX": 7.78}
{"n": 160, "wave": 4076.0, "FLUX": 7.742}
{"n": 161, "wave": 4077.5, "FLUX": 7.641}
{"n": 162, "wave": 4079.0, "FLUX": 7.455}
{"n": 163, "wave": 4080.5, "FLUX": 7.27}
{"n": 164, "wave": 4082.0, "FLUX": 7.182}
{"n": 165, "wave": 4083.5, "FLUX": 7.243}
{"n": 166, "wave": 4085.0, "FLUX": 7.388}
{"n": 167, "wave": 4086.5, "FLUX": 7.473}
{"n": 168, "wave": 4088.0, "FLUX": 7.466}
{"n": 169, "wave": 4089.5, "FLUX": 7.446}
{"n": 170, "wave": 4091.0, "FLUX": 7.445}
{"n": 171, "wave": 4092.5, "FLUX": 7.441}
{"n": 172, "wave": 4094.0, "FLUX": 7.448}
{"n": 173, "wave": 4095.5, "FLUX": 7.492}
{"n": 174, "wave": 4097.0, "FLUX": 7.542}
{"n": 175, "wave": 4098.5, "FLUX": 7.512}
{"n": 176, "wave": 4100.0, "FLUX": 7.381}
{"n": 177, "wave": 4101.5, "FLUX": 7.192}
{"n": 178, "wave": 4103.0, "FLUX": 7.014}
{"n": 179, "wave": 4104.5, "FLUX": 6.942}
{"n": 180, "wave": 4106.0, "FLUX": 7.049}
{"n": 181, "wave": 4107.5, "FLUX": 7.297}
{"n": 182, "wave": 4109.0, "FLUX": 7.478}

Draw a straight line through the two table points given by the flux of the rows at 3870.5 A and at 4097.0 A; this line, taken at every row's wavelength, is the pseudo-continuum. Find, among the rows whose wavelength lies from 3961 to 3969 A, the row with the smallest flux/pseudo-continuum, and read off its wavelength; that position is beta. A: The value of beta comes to 3968.0 A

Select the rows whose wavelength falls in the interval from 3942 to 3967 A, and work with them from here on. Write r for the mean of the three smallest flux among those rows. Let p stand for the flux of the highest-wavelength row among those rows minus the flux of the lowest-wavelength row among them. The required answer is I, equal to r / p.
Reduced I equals -16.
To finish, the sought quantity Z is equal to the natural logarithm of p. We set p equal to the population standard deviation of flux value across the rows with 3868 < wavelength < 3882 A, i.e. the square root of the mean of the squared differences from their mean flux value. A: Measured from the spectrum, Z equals -0.59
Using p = 0.555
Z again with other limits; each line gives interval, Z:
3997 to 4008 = -1.66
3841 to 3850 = -1.58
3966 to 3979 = -1.70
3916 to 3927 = -1.98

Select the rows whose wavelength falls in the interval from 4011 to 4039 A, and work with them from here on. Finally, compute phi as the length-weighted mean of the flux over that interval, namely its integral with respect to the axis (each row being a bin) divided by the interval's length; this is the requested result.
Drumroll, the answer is 7.70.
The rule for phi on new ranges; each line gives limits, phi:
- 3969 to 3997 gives 7.50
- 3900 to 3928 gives 8.30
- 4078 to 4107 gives 7.34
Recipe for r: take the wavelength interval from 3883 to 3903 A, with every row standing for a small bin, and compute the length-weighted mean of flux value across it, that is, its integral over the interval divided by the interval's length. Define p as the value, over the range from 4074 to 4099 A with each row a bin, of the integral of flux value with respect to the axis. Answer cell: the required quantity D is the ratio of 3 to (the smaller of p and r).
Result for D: 0.366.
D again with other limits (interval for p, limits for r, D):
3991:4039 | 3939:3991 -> 0.384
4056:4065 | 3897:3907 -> 0.363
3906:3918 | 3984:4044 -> 0.391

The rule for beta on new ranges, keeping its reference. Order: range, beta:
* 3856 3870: 3857.0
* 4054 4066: 4058.0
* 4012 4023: 4013.0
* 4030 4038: 4037.0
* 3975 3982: 3975.5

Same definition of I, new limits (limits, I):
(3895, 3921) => 90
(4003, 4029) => -30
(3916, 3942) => -54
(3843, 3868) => 5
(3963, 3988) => -16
